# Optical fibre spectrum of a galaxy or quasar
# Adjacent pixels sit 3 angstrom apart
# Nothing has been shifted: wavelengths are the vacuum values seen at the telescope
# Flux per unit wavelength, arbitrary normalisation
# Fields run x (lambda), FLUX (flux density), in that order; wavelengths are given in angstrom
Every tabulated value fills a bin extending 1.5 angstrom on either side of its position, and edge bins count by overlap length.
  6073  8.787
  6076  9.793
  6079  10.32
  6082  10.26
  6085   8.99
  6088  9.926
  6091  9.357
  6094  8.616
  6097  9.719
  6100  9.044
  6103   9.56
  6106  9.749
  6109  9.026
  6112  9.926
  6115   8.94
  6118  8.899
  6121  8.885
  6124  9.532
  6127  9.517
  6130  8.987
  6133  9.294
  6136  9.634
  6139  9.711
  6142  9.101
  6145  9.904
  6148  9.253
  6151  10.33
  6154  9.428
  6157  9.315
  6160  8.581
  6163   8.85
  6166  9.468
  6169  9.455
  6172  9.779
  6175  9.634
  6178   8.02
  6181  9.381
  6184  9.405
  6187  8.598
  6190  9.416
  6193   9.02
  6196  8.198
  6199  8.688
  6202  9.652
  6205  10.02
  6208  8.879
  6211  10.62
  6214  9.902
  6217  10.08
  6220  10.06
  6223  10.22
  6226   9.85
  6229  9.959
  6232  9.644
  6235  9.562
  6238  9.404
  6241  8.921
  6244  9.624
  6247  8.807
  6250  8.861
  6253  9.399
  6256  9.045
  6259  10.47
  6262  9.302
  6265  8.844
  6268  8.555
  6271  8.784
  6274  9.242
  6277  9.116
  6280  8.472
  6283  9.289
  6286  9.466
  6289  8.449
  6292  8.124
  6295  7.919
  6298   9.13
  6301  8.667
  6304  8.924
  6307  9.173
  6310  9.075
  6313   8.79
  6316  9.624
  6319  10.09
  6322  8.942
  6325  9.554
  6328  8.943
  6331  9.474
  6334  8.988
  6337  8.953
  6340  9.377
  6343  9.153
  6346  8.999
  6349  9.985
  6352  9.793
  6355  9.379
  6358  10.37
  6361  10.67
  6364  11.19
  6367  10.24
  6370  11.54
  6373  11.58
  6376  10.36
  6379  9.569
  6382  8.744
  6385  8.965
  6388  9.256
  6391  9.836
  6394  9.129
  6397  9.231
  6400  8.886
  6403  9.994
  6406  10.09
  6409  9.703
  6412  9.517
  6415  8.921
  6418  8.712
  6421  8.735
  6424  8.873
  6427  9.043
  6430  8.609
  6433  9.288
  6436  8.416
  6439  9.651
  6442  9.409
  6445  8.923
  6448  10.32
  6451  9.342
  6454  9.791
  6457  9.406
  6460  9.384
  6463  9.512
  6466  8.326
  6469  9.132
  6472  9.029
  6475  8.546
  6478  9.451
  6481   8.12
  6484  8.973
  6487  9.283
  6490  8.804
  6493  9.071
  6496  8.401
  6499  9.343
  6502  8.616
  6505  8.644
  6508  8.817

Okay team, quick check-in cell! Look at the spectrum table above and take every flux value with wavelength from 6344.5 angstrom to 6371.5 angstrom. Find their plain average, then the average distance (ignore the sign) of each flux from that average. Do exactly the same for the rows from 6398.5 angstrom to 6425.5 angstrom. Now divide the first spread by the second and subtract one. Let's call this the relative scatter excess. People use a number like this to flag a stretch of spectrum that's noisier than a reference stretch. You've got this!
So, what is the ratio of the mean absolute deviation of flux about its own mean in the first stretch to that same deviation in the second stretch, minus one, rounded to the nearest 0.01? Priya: 0.26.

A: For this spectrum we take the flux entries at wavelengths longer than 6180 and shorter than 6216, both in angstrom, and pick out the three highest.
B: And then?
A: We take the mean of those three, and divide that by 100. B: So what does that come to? 0.102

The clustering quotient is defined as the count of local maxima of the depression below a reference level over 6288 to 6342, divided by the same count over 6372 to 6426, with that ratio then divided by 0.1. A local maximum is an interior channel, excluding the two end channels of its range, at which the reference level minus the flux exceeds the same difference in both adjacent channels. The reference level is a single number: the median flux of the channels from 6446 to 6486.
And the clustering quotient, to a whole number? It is 15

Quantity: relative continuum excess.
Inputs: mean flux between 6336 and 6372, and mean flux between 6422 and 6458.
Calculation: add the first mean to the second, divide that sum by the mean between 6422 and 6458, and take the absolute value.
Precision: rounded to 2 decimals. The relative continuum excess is 2.08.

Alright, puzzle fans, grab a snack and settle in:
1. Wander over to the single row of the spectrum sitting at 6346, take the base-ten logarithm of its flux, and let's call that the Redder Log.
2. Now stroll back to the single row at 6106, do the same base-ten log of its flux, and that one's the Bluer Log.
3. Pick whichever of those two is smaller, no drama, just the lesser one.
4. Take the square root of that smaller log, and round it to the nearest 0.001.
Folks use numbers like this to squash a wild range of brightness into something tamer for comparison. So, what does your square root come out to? 0.977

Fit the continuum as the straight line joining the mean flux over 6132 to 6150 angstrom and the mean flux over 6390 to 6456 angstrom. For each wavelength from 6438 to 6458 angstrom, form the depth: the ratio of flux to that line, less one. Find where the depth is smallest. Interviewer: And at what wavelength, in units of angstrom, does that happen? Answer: 6445 angstrom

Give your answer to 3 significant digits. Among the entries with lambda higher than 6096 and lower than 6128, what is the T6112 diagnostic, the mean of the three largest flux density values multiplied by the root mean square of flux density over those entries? 91.6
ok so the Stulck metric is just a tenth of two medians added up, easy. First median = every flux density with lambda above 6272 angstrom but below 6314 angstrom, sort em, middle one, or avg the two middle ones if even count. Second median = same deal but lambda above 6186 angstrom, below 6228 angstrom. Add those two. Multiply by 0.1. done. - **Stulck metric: 1.88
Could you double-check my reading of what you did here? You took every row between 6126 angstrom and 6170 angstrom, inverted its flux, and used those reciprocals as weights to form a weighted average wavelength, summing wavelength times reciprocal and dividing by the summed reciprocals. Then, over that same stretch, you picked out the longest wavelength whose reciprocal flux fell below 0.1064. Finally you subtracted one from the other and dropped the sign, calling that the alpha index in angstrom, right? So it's 20.9 angstrom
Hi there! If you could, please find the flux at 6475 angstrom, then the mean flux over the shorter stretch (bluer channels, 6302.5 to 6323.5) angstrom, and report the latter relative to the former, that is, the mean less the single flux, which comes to 0.7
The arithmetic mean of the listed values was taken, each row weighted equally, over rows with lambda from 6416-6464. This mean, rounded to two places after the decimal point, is 9.21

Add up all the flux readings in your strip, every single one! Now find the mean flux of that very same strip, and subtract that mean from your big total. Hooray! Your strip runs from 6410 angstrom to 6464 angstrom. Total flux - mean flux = 157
